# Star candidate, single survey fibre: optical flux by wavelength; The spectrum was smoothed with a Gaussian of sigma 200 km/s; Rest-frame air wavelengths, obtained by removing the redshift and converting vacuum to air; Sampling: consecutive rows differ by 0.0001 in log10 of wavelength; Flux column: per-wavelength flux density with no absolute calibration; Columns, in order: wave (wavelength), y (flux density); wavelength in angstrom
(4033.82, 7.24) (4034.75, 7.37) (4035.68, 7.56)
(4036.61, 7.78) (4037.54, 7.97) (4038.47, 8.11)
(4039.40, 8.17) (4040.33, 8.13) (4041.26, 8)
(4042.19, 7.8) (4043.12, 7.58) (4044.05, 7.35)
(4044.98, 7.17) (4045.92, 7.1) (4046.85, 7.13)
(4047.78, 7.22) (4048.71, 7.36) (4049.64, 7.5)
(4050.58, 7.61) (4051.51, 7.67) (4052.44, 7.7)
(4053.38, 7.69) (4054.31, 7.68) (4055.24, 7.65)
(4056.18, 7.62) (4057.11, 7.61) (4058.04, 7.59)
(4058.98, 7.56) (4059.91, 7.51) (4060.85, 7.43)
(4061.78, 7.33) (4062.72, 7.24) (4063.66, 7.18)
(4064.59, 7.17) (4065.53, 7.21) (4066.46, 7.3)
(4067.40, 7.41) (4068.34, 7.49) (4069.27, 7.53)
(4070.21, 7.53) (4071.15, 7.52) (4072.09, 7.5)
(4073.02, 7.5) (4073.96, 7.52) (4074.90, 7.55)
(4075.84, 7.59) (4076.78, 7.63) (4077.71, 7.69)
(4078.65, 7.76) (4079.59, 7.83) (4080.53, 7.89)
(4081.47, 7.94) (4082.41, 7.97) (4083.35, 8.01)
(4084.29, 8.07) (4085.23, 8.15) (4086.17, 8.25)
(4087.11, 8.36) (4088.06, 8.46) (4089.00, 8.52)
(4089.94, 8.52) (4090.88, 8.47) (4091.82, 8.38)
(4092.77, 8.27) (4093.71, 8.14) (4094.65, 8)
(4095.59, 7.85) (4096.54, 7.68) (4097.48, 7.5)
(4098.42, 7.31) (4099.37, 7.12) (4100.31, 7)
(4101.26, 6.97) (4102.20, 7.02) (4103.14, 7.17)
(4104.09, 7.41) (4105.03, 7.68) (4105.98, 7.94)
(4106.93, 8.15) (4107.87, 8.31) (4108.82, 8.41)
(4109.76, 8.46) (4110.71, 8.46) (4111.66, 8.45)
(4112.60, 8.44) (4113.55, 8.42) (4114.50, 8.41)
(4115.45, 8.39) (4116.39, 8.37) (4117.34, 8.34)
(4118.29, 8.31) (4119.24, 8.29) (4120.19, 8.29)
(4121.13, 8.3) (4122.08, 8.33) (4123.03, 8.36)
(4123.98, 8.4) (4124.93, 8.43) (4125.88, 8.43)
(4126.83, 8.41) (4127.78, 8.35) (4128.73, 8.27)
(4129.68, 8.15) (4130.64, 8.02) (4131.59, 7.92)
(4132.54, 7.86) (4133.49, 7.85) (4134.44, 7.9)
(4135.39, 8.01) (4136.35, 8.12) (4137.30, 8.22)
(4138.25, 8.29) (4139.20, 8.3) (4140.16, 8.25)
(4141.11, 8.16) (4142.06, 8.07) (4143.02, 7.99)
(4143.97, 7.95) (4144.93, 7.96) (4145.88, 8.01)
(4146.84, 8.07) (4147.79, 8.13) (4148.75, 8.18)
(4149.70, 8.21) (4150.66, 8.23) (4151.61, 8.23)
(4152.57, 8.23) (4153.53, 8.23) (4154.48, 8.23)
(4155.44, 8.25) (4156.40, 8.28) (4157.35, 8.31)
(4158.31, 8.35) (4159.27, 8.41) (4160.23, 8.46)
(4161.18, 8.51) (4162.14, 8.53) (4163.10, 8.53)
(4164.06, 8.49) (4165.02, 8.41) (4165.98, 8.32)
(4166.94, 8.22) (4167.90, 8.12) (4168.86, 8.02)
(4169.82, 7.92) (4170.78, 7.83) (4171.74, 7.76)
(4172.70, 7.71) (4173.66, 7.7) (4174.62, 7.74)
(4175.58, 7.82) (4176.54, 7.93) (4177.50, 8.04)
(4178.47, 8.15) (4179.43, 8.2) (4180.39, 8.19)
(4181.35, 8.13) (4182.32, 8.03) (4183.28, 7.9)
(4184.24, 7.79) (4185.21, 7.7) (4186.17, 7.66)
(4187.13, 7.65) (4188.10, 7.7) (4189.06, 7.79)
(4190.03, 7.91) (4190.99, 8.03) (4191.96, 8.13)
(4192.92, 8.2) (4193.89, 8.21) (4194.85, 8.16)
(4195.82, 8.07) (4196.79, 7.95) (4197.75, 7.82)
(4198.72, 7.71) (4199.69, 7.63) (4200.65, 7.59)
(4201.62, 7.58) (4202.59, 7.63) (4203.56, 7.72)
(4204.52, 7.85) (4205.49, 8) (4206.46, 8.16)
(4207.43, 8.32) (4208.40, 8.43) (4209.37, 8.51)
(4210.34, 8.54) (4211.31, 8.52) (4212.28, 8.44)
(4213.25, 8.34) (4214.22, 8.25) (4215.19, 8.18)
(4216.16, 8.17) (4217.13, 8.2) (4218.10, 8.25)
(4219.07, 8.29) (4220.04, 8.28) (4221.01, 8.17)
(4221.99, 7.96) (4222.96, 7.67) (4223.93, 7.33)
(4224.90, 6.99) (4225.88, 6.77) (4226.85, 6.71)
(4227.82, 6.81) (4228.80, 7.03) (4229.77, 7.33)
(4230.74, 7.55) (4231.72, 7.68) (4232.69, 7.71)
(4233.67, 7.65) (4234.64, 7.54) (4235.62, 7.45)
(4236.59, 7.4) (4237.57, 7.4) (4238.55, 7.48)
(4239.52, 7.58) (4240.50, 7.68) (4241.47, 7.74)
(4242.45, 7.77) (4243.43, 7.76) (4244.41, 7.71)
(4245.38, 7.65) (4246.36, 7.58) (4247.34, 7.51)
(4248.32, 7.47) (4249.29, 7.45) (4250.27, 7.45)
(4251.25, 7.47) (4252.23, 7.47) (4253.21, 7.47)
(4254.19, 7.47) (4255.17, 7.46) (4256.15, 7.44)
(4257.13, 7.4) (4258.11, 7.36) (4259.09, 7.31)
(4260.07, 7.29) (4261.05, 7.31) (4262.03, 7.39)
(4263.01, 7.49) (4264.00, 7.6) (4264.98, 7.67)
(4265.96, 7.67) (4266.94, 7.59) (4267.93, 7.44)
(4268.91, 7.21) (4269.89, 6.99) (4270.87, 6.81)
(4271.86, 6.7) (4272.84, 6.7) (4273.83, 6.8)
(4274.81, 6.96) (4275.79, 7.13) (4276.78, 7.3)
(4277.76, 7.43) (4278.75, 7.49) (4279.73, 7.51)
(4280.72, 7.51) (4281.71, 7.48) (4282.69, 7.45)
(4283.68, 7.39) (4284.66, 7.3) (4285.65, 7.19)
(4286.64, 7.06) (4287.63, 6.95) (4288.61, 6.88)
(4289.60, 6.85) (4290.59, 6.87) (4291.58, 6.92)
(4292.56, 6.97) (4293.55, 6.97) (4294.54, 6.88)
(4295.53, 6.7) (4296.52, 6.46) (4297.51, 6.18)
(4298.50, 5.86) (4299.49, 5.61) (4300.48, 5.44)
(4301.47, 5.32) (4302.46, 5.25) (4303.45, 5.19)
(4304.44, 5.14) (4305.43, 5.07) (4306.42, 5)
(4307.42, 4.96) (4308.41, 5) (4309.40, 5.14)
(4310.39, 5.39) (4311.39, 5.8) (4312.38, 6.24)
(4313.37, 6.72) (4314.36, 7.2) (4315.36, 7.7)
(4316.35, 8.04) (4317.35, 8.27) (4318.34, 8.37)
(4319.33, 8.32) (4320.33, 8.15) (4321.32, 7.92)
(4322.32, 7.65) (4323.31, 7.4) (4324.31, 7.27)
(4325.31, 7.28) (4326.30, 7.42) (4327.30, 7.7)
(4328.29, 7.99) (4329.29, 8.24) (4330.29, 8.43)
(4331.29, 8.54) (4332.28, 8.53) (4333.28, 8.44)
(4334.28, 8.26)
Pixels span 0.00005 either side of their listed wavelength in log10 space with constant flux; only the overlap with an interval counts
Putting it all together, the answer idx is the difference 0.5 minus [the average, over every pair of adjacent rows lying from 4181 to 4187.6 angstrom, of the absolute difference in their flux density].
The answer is 0.42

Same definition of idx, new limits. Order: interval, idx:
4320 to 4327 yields 0.33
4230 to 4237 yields 0.42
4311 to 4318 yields 0.09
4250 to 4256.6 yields 0.49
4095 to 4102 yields 0.35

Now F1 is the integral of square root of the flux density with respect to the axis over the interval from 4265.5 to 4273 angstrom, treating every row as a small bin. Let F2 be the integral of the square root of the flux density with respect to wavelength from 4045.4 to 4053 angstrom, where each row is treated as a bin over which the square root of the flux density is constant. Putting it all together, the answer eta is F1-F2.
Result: -0.6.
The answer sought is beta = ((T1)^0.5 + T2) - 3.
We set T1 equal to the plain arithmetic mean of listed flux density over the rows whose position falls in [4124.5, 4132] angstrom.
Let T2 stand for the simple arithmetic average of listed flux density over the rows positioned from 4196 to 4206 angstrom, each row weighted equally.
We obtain 7.6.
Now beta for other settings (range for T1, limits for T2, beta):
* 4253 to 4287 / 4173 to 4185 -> 7.7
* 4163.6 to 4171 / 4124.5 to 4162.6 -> 8.1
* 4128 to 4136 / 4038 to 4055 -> 7.4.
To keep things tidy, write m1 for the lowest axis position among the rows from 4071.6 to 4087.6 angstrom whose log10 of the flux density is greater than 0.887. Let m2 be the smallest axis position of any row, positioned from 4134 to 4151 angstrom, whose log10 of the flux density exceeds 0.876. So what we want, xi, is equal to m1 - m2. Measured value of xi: -55.8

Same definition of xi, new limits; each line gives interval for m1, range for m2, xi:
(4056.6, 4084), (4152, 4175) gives -73.9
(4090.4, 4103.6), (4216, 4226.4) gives -125.3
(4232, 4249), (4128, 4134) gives 104.0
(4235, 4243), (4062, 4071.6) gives 172.2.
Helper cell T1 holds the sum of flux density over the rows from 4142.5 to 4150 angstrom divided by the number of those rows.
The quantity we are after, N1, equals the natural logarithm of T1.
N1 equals 2.09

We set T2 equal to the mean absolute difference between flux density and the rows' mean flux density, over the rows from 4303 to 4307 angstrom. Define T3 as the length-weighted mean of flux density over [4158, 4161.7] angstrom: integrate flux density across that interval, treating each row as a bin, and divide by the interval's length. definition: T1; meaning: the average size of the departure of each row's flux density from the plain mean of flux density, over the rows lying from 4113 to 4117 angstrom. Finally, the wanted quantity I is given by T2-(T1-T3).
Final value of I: 8.5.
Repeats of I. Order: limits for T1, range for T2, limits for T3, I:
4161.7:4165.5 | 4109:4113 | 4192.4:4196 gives 8.1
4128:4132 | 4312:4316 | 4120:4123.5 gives 8.7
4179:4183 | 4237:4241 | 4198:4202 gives 7.7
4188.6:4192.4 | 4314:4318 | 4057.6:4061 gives 7.8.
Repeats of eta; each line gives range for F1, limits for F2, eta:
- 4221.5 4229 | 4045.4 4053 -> -0.6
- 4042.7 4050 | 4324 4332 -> -2.7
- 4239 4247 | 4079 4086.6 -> 0.7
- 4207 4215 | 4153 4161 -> 0.1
